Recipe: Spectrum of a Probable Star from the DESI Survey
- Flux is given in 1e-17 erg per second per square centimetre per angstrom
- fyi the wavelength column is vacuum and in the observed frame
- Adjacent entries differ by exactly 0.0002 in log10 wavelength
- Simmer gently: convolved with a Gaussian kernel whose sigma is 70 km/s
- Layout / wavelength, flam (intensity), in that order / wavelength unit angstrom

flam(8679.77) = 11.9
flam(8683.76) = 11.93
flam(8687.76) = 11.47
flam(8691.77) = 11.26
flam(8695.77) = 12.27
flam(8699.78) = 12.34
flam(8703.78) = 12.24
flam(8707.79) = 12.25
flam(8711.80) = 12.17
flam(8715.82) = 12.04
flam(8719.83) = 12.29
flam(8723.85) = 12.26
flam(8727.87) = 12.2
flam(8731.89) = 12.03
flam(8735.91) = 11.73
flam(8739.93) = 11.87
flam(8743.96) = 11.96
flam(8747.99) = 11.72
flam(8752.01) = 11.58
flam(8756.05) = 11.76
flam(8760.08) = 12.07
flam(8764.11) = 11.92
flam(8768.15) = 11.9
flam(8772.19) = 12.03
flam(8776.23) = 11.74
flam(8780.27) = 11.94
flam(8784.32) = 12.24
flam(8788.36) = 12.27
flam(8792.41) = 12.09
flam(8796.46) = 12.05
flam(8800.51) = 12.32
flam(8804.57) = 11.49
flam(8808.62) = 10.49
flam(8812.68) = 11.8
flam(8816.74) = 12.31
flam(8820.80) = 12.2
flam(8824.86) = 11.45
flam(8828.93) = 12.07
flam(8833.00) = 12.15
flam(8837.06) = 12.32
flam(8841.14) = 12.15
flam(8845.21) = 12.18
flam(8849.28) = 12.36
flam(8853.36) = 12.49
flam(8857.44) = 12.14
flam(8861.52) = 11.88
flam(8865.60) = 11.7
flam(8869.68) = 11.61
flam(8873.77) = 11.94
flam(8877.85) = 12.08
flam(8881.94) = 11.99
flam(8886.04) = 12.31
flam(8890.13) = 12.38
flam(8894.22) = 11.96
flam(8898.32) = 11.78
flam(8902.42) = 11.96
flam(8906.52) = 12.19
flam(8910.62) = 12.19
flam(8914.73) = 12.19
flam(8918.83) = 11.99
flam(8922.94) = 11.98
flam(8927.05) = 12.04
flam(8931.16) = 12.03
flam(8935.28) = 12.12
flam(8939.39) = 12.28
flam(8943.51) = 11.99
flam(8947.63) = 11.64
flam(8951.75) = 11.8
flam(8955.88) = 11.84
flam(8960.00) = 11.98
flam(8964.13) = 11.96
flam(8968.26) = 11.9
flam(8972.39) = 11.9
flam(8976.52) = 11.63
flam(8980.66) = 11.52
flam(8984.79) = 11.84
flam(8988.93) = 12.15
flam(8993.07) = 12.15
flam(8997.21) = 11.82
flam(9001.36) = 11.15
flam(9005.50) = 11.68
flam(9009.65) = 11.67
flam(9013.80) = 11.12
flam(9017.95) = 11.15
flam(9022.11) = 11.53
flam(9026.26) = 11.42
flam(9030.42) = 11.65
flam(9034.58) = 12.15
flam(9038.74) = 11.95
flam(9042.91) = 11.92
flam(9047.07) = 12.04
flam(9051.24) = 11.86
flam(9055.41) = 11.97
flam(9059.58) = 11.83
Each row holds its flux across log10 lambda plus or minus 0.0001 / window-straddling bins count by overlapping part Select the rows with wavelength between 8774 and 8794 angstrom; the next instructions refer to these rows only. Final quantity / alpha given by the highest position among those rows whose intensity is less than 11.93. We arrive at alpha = 8776.23 angstrom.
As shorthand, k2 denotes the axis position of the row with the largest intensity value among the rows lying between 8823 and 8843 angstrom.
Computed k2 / 8837.06 angstrom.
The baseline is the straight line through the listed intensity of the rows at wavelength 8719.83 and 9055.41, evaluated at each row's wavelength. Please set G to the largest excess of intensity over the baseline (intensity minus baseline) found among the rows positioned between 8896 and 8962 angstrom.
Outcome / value 0.20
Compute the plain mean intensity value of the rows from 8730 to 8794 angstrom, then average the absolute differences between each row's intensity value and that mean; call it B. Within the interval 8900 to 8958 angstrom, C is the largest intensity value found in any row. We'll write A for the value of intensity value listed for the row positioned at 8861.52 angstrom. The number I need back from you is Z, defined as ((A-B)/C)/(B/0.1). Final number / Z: 0.63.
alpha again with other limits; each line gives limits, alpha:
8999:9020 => 9017.95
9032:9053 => 9051.24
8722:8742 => 8739.93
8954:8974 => 8972.39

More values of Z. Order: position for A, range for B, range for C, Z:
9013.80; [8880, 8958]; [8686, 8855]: 0.59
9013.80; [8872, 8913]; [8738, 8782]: 0.60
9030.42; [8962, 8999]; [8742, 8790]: 0.61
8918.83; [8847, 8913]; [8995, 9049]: 0.47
